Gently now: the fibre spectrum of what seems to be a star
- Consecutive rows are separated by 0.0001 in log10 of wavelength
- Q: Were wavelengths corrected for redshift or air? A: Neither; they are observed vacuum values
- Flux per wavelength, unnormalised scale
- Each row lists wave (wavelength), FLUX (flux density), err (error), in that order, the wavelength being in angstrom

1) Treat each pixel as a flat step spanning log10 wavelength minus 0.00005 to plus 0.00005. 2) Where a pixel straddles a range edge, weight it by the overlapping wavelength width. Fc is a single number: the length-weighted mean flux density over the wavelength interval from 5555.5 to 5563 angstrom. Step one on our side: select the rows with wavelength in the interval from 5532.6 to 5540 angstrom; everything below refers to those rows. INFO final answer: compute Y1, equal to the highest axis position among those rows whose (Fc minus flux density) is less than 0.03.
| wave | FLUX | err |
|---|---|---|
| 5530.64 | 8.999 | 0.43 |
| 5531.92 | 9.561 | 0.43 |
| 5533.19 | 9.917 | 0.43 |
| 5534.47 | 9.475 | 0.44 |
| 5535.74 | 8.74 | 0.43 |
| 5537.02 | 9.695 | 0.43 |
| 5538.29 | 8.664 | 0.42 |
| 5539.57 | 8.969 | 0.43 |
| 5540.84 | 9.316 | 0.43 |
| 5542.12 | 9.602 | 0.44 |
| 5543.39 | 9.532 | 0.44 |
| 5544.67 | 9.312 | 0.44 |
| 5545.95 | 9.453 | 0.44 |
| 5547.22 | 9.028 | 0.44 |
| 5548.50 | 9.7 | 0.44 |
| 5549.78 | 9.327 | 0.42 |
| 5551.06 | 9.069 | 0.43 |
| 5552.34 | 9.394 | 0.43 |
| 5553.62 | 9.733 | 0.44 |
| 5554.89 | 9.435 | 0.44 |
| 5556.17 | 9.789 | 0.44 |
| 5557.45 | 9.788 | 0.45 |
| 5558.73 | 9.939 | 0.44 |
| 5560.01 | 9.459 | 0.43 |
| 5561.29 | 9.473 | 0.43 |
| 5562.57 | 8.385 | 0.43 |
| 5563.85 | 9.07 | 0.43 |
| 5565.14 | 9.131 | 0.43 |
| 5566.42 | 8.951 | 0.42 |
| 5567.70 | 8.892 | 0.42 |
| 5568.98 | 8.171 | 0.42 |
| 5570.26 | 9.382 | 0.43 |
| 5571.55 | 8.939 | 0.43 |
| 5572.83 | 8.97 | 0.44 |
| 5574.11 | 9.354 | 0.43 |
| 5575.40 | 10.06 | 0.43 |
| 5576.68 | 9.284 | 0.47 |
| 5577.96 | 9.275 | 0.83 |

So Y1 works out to 5537.02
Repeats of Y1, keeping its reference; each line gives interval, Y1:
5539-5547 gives 5543.39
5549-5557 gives 5556.17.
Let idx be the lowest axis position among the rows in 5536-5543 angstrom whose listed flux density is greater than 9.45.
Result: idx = 5537.02 angstrom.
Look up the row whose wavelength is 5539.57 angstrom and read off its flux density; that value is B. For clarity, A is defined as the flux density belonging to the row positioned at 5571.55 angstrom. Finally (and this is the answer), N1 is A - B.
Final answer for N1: -0.03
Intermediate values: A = 8.939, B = 8.969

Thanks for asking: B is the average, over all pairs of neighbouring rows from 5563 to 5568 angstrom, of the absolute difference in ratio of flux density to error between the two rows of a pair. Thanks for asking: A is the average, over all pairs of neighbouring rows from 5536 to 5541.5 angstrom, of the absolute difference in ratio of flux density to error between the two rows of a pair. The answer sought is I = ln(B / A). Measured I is -2.1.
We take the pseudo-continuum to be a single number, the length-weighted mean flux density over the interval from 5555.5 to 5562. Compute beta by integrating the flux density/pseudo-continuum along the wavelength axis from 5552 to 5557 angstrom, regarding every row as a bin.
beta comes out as 5.0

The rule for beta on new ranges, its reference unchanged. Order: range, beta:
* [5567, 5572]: 4.6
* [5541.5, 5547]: 5.4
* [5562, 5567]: 4.6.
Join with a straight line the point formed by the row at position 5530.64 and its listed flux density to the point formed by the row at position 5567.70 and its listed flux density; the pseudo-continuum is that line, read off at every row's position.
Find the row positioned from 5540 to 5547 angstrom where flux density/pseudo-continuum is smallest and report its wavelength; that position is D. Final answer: 5540.84 angstrom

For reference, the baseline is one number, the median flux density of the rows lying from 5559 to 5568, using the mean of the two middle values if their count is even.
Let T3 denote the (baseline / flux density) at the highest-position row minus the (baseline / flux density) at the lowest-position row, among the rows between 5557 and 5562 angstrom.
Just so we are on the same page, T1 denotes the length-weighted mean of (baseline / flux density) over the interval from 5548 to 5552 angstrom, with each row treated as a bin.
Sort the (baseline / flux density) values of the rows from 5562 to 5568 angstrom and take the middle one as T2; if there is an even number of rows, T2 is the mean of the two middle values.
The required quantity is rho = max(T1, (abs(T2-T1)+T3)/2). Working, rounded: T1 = 0.969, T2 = 1.01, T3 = 0.03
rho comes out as 0.969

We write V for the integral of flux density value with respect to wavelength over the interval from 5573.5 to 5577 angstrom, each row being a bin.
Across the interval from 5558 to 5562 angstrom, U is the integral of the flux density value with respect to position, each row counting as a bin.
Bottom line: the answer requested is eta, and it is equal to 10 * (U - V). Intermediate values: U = 38.4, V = 33.6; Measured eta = 49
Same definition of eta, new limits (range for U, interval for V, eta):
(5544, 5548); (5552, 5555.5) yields 37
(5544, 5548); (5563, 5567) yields 11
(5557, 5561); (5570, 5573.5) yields 71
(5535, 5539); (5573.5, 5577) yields 26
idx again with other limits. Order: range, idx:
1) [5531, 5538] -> 5531.92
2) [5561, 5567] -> 5561.29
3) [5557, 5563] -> 5557.45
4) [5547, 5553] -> 5548.50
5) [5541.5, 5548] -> 5542.12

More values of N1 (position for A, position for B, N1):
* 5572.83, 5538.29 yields 0.31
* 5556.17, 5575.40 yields -0.27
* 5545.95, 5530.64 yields 0.45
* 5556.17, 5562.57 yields 1.40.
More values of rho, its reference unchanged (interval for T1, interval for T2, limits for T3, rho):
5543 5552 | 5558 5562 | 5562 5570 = 0.971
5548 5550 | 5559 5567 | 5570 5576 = 0.950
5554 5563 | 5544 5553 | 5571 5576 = 0.958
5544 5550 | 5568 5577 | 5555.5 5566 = 0.968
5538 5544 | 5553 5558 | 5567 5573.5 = 0.983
